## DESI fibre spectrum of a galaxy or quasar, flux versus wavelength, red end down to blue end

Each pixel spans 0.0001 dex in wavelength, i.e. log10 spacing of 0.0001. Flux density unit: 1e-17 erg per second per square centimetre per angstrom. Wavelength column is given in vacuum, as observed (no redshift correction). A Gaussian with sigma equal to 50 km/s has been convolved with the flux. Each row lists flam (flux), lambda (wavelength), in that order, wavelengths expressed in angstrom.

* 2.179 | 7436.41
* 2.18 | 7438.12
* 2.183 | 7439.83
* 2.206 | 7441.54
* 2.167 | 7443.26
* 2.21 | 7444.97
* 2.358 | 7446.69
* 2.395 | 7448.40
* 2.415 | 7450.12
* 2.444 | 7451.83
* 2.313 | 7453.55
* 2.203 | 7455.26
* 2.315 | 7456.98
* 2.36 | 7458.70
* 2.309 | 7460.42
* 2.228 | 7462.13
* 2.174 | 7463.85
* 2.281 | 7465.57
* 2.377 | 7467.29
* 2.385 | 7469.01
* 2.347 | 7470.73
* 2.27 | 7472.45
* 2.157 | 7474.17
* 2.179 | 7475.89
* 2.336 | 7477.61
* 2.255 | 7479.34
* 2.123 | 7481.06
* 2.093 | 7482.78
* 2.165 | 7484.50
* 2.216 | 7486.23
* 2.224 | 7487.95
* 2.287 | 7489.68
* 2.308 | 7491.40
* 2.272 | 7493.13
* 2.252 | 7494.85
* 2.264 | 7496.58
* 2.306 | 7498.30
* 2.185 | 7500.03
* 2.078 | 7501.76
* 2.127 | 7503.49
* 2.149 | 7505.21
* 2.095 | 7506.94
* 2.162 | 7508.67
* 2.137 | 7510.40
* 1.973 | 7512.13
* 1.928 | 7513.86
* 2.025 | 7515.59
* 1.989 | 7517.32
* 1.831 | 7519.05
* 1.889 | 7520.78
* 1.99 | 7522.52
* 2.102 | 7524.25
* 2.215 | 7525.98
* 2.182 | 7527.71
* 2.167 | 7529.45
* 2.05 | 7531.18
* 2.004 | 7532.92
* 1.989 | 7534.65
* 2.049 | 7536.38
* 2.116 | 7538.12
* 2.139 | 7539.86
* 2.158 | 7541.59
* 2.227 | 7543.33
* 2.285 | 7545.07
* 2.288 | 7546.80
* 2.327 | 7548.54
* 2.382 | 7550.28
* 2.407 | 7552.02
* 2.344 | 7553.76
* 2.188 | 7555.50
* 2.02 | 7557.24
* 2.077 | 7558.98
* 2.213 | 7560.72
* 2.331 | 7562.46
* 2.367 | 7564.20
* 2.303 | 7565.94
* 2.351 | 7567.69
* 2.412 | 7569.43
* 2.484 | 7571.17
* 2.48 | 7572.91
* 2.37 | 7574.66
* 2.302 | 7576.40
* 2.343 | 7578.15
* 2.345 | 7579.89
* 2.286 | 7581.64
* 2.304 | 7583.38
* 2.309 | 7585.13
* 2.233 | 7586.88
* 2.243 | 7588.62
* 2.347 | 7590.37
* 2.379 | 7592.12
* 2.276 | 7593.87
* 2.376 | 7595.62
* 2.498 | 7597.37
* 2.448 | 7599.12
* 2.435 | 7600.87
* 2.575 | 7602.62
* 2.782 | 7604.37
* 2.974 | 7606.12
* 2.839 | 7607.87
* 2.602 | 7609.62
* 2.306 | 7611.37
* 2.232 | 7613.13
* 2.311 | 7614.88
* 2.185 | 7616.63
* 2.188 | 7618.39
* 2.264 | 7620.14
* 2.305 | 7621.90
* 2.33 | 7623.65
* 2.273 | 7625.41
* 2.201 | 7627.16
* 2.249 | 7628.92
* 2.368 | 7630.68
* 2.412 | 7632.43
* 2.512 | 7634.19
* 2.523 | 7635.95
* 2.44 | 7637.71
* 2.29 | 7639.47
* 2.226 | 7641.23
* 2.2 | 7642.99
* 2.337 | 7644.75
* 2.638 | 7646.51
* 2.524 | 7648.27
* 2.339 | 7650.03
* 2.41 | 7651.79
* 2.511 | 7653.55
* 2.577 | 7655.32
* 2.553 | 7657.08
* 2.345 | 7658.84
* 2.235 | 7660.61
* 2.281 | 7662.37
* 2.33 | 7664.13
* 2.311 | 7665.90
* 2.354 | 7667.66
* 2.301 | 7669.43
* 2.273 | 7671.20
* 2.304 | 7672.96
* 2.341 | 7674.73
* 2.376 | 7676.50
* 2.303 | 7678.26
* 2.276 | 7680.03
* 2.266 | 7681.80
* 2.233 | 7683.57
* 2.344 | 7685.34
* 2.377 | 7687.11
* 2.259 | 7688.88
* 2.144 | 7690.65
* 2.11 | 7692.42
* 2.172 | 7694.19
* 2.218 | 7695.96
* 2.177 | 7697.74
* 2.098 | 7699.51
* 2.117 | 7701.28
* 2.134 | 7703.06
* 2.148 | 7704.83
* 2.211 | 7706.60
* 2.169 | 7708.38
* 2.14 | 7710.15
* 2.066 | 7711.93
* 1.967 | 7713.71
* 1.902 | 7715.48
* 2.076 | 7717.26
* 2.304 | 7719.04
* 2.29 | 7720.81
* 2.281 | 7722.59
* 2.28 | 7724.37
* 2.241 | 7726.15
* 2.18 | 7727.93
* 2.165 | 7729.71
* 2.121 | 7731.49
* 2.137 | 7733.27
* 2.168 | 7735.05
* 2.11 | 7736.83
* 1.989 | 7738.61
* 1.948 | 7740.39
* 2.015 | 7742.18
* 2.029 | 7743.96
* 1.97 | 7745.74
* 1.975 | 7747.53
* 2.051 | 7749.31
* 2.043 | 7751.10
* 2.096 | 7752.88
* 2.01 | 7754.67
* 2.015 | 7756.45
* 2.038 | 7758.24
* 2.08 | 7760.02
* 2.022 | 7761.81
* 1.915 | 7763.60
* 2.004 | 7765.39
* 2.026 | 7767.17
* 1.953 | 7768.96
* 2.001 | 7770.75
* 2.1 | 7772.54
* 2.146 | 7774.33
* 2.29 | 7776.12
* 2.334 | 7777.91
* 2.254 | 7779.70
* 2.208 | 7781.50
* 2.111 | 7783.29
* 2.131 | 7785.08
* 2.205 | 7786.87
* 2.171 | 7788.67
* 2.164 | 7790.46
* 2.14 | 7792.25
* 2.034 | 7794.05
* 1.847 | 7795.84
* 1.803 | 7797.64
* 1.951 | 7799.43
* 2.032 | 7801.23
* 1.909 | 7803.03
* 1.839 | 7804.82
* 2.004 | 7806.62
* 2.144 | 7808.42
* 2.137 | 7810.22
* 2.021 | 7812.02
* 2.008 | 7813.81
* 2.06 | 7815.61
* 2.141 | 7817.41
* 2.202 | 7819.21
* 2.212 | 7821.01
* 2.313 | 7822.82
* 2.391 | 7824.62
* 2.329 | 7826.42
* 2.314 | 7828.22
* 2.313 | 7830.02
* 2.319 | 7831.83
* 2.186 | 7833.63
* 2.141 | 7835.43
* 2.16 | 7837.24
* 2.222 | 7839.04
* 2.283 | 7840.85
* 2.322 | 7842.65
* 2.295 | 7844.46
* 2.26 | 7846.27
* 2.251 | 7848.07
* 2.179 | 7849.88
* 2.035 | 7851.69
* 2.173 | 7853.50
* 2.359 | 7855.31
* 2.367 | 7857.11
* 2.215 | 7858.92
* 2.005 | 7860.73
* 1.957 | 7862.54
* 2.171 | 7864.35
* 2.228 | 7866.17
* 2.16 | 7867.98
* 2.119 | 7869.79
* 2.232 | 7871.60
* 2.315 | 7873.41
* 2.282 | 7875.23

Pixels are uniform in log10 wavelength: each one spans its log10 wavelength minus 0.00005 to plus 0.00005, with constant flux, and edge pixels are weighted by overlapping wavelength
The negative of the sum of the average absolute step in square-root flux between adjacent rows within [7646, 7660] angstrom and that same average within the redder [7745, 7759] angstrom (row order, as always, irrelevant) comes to -0.048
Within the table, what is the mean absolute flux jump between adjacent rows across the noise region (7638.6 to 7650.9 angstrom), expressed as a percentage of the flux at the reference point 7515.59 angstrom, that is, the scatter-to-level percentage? 6.8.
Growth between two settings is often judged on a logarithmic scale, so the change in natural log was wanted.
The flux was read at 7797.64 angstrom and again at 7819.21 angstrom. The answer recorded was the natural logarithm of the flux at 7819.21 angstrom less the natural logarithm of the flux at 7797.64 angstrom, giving 0.20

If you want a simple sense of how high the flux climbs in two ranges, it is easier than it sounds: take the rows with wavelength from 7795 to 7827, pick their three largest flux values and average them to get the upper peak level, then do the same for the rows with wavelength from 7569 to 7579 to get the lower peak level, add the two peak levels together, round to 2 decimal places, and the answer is 4.80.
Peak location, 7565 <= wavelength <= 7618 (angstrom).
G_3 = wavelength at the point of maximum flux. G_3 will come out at 7606.12 angstrom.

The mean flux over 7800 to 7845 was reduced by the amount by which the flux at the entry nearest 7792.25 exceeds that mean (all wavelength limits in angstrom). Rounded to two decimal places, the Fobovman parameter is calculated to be 2.20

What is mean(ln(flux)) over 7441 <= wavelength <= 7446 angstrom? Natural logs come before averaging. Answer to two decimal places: 0.79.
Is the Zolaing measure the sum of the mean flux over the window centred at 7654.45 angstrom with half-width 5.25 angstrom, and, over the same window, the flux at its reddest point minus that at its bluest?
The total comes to 2.46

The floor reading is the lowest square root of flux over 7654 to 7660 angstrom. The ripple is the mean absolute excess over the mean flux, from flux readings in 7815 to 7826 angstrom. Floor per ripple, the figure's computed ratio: 17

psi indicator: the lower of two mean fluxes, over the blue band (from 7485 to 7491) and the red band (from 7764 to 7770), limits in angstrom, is 1.99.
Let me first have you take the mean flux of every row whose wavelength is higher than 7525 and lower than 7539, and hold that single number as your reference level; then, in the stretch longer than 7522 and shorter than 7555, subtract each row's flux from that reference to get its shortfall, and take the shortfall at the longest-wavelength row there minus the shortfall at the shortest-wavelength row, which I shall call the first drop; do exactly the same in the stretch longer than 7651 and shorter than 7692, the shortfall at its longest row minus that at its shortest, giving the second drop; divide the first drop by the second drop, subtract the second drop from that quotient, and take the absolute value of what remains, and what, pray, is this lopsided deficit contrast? 1.6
